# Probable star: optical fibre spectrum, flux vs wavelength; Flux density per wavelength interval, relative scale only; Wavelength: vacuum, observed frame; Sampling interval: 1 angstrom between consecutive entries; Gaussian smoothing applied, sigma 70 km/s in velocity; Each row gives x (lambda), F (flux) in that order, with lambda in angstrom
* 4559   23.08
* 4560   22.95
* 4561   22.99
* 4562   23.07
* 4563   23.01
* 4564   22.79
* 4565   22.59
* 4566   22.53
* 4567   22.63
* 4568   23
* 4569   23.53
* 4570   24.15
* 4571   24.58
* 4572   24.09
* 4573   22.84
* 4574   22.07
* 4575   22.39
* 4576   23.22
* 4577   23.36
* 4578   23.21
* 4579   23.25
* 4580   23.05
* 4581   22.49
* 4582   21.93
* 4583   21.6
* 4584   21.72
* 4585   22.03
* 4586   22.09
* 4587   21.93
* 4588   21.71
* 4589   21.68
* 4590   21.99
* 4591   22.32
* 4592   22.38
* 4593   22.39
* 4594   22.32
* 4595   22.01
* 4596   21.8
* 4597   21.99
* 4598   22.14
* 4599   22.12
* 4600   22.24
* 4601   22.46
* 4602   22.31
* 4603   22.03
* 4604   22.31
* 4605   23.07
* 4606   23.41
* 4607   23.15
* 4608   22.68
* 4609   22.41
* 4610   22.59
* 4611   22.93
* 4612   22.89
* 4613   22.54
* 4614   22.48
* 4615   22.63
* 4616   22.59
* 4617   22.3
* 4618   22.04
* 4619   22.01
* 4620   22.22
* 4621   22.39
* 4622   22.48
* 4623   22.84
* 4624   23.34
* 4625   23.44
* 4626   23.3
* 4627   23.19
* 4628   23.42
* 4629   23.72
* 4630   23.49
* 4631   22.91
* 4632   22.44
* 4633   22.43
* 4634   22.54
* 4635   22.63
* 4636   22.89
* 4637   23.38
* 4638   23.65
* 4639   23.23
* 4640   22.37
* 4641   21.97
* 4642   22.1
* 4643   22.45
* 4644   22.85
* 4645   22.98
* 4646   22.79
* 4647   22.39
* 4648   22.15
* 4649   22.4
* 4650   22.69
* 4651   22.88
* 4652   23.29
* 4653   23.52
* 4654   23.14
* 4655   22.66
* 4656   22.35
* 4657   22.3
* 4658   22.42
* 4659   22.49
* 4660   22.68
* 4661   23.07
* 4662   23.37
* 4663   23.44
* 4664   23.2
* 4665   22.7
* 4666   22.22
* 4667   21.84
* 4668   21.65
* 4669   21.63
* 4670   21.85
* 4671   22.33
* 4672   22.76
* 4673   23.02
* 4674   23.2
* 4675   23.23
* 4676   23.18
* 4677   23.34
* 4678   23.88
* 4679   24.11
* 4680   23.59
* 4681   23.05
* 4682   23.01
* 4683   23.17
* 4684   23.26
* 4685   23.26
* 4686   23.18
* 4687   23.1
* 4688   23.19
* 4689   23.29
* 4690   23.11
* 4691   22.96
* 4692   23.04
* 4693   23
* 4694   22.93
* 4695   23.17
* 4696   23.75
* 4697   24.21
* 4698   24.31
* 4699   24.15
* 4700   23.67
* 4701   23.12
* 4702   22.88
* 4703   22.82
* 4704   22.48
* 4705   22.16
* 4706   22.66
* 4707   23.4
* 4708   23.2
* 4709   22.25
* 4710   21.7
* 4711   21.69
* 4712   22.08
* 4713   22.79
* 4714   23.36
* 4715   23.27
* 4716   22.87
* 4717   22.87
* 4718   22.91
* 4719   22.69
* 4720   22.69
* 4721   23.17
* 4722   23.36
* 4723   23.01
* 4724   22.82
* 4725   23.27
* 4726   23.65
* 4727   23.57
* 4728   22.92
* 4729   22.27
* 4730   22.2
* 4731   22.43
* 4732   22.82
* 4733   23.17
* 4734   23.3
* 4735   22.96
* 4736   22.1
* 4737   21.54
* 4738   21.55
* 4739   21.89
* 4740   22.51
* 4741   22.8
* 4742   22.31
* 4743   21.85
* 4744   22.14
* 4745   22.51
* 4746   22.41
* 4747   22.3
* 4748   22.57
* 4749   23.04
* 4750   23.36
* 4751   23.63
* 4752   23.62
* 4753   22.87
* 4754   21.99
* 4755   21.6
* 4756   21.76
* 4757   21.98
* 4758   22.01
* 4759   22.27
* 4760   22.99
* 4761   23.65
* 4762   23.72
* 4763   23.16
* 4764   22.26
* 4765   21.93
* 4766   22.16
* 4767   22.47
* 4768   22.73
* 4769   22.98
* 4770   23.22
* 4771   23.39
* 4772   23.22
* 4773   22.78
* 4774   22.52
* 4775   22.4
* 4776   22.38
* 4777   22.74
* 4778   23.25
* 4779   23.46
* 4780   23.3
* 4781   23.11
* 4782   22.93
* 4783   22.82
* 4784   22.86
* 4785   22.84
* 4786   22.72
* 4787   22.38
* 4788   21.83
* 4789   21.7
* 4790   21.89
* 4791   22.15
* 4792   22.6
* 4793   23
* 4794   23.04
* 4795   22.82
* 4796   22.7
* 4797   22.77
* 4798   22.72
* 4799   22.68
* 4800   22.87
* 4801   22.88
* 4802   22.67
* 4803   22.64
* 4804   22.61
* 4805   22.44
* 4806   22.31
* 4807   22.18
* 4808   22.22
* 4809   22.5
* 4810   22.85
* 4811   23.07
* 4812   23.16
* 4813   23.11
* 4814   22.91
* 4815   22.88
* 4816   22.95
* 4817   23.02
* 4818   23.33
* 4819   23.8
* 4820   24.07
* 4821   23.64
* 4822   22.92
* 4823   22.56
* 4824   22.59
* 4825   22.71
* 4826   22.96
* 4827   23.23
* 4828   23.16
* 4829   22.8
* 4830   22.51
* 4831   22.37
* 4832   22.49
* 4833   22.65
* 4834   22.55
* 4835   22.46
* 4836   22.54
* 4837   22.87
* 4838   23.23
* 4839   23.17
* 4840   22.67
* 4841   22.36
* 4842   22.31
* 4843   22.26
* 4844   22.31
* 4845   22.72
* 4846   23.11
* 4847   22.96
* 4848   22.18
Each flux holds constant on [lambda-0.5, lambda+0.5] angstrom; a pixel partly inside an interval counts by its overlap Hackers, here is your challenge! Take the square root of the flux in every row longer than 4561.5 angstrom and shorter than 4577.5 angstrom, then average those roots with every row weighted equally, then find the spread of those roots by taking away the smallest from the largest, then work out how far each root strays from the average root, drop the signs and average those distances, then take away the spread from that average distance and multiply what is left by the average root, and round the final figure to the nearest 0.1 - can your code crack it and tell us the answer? -1.0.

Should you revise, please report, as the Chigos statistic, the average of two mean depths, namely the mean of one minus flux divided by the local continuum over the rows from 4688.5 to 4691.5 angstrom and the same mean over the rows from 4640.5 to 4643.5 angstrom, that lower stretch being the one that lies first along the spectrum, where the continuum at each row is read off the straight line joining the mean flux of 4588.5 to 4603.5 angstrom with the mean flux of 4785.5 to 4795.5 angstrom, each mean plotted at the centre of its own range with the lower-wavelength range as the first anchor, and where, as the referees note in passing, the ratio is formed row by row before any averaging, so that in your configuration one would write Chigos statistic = -0.018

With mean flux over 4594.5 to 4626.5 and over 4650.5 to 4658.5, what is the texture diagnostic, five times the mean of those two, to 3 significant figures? 113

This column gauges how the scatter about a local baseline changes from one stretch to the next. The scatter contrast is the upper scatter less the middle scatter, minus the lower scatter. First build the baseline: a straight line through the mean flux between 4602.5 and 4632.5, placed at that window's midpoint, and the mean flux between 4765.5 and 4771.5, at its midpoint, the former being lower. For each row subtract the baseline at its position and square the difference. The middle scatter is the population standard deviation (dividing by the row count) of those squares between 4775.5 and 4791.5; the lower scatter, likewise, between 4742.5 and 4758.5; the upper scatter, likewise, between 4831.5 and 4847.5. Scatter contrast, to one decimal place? -0.7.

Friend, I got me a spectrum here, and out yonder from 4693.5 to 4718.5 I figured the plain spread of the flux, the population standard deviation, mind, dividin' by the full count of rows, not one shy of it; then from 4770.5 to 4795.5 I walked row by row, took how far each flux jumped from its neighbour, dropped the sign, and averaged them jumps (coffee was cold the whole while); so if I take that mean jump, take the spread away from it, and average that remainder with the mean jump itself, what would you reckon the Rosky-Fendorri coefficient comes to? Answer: -0.12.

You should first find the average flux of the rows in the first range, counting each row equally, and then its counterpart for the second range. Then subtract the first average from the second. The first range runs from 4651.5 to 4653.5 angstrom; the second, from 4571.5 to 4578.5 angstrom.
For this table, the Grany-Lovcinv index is -0.38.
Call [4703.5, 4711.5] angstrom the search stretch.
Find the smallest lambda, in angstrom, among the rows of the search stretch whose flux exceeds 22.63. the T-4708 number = 4706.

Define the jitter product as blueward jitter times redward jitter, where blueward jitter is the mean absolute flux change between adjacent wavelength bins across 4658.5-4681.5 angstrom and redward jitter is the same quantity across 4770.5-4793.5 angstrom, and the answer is 0.069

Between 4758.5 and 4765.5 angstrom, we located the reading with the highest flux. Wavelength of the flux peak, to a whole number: 4762 angstrom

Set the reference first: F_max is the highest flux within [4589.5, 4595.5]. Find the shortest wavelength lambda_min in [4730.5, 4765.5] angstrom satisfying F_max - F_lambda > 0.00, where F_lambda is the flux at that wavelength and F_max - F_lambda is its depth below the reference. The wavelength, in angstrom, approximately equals 4736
